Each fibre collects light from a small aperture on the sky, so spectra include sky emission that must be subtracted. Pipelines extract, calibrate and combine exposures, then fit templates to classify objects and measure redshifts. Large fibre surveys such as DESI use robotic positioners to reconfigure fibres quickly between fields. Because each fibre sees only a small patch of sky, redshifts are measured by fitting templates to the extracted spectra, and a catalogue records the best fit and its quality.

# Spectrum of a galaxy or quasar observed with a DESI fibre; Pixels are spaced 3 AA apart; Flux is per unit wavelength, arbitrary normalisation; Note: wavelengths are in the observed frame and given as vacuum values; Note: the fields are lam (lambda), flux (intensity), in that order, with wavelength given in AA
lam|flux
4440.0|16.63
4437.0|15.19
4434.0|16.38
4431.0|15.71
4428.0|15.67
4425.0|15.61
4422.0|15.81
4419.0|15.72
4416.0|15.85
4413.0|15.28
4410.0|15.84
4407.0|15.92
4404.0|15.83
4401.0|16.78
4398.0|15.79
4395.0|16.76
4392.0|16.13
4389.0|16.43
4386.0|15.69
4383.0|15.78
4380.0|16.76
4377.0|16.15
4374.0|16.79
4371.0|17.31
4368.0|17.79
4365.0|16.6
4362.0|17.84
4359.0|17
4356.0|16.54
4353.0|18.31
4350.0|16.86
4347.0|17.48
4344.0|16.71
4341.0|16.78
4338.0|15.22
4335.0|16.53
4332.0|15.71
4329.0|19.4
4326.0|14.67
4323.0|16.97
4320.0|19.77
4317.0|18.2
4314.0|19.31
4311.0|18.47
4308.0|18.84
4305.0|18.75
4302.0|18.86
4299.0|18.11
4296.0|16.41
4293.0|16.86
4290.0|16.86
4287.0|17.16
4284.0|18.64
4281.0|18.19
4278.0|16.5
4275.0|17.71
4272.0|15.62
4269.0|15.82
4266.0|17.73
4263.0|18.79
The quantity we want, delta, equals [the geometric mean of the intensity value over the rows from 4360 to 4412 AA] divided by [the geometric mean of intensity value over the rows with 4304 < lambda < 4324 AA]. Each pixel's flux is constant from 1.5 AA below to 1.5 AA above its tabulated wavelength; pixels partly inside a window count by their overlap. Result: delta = 0.89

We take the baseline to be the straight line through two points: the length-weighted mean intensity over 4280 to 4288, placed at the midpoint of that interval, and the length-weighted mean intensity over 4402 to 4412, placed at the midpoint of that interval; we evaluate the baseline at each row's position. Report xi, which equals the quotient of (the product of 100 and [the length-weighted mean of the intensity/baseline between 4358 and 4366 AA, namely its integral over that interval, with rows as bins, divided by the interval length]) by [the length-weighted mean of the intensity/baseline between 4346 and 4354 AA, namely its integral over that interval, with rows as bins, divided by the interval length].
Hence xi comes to 99.4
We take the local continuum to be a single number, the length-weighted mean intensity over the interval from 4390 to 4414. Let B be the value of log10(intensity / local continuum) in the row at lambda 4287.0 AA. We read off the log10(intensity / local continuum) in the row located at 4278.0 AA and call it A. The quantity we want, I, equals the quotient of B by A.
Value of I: 2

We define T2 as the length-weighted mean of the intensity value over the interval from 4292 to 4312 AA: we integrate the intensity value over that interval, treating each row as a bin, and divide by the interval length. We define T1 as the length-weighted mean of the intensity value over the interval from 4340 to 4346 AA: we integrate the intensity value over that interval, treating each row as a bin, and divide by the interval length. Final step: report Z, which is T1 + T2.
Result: 34.9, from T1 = 16.8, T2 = 18.1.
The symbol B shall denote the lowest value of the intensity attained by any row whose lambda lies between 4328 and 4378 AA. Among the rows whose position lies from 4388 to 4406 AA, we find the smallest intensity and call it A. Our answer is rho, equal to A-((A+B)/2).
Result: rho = 0.3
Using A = 15.79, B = 15.22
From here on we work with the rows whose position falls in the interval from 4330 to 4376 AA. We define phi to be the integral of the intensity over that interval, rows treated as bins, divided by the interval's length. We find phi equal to 16.9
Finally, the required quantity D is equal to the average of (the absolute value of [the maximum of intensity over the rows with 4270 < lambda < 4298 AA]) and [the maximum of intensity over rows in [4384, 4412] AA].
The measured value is 17.7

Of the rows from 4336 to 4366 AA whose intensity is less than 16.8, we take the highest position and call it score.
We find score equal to 4365.0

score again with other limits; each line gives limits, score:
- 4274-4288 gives 4278.0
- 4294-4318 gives 4296.0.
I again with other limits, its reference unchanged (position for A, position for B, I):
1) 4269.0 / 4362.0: -7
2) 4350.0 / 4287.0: 1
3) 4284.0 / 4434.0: 0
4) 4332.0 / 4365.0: -1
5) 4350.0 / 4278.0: 1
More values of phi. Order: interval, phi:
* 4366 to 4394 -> 16.5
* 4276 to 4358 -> 17.5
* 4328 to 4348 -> 16.8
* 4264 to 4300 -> 17.1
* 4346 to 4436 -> 16.4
